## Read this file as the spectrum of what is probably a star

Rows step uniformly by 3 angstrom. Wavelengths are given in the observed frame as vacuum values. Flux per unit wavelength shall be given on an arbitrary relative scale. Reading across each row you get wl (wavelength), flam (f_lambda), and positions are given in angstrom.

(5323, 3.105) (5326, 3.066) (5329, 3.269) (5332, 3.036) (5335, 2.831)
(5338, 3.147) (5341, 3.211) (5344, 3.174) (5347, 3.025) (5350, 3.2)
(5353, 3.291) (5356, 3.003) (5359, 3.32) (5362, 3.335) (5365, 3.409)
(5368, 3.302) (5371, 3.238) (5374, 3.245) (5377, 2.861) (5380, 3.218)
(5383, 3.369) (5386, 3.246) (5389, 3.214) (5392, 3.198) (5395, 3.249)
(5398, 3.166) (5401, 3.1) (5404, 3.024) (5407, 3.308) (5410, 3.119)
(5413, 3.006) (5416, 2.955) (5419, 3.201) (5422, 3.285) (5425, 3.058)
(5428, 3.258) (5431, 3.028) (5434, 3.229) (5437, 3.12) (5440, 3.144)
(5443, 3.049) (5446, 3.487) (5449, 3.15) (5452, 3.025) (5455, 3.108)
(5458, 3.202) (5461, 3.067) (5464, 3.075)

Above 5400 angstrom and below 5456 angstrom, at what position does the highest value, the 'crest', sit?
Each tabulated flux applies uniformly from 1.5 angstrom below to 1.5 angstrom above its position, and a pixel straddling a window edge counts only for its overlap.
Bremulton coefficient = 5446 angstrom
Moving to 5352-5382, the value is 5365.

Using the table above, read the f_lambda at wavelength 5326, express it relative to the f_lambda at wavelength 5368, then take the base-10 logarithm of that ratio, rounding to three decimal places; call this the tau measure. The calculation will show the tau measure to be -0.032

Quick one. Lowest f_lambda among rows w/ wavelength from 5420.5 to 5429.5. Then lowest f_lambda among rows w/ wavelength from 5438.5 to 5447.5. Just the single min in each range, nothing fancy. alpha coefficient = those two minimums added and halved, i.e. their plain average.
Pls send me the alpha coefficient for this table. 3.05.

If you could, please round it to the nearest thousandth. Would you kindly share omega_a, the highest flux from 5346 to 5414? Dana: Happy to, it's 3.409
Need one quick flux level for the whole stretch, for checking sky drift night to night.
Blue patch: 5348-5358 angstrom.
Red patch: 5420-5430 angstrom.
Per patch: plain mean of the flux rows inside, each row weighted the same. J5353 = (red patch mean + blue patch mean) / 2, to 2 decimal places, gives 3.18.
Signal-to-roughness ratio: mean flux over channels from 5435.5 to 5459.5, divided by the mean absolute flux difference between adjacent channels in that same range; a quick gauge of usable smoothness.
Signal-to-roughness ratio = 18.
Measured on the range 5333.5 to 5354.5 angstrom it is 23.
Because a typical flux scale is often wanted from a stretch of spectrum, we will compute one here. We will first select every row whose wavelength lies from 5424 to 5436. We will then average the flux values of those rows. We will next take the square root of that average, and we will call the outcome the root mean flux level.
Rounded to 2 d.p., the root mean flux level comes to 1.77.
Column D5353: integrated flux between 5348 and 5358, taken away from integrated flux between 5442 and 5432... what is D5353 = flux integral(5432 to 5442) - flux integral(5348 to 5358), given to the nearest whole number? 0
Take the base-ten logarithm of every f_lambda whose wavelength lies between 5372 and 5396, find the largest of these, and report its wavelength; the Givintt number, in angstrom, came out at 5383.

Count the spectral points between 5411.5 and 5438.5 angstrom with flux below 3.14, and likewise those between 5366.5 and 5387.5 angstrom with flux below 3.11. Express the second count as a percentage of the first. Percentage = 20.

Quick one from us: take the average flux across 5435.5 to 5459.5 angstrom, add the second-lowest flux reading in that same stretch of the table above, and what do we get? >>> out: 6.21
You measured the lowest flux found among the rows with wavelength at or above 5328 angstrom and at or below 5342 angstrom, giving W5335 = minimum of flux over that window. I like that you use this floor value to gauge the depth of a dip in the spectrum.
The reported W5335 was 2.831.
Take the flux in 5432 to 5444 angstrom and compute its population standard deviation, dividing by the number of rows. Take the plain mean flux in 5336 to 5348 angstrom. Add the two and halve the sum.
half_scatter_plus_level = 1.60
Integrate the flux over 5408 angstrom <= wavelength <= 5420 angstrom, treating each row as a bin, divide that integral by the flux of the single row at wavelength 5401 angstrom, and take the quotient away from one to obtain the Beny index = -10.9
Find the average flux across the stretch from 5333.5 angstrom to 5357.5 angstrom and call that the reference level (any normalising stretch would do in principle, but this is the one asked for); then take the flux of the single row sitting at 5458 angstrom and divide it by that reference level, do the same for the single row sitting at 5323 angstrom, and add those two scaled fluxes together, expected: 2.03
